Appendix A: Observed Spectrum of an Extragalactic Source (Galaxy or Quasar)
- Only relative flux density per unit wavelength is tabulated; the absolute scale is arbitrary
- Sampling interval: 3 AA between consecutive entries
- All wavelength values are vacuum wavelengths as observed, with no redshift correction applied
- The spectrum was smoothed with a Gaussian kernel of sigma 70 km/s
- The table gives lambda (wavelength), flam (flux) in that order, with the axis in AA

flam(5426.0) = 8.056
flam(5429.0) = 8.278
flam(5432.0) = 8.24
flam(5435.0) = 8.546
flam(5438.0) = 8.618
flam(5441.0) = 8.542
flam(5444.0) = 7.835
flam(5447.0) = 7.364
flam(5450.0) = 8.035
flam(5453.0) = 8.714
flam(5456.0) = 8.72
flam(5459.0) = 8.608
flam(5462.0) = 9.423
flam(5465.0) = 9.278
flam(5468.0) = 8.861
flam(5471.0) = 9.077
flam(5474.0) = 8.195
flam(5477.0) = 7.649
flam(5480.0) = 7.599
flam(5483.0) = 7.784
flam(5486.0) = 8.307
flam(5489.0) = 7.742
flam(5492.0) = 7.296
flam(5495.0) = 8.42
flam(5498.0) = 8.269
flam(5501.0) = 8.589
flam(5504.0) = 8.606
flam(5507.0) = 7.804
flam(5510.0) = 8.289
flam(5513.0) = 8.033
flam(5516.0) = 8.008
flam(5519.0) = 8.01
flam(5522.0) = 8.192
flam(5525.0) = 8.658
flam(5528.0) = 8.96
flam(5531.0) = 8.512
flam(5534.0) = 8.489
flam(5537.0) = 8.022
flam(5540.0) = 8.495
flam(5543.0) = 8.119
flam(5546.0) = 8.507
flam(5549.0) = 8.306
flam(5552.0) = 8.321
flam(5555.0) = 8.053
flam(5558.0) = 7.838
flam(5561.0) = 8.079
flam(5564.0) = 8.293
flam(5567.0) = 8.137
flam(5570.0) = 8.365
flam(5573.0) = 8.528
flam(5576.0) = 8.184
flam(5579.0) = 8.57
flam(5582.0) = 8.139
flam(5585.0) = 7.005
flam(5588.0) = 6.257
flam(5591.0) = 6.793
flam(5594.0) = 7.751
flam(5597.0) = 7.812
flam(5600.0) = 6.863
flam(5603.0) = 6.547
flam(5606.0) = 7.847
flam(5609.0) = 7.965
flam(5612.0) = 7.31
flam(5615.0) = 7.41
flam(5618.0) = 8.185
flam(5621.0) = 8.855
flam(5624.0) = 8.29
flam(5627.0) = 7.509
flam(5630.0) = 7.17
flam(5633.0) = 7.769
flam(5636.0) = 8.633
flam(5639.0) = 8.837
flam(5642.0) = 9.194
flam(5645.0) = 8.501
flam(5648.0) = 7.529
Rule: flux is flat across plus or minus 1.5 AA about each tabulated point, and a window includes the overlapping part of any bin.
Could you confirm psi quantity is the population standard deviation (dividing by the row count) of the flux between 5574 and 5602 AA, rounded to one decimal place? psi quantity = 0.7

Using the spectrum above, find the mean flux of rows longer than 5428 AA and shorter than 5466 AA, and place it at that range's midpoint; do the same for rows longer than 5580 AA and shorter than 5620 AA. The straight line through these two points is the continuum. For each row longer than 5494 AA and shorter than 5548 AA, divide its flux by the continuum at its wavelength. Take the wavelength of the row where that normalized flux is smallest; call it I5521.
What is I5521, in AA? 5507.0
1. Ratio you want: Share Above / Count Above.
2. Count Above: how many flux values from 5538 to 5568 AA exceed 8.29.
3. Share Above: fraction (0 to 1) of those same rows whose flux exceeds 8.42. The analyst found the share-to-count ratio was 0.040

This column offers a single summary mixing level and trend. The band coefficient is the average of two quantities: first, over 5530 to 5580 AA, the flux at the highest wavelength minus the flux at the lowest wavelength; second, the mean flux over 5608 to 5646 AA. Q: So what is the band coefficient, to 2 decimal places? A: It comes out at 4.09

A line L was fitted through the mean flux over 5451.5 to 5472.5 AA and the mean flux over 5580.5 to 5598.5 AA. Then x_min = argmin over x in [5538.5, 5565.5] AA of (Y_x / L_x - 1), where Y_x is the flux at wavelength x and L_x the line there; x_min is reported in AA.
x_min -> 5558.0 AA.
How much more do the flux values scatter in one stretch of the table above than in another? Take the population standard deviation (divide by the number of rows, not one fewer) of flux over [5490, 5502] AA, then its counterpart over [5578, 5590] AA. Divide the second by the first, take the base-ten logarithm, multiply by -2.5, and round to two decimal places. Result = -0.65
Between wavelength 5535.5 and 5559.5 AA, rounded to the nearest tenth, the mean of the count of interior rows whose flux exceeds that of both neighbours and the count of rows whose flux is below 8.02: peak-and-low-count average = 2.0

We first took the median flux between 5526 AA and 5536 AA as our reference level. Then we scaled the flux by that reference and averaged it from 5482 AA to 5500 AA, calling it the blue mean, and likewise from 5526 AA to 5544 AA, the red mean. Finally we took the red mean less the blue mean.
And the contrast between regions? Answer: 0.054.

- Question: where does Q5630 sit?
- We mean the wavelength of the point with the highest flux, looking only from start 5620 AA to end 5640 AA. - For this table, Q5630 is 5621.0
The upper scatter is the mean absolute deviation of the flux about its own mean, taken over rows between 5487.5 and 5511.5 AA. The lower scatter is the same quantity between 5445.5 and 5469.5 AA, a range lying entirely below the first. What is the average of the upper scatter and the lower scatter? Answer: 0.43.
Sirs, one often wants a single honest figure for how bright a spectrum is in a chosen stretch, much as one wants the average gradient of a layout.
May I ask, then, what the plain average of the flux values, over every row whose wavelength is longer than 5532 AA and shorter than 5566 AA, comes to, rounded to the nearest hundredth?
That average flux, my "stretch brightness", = 8.23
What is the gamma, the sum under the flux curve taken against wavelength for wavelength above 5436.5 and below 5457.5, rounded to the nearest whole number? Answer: 173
